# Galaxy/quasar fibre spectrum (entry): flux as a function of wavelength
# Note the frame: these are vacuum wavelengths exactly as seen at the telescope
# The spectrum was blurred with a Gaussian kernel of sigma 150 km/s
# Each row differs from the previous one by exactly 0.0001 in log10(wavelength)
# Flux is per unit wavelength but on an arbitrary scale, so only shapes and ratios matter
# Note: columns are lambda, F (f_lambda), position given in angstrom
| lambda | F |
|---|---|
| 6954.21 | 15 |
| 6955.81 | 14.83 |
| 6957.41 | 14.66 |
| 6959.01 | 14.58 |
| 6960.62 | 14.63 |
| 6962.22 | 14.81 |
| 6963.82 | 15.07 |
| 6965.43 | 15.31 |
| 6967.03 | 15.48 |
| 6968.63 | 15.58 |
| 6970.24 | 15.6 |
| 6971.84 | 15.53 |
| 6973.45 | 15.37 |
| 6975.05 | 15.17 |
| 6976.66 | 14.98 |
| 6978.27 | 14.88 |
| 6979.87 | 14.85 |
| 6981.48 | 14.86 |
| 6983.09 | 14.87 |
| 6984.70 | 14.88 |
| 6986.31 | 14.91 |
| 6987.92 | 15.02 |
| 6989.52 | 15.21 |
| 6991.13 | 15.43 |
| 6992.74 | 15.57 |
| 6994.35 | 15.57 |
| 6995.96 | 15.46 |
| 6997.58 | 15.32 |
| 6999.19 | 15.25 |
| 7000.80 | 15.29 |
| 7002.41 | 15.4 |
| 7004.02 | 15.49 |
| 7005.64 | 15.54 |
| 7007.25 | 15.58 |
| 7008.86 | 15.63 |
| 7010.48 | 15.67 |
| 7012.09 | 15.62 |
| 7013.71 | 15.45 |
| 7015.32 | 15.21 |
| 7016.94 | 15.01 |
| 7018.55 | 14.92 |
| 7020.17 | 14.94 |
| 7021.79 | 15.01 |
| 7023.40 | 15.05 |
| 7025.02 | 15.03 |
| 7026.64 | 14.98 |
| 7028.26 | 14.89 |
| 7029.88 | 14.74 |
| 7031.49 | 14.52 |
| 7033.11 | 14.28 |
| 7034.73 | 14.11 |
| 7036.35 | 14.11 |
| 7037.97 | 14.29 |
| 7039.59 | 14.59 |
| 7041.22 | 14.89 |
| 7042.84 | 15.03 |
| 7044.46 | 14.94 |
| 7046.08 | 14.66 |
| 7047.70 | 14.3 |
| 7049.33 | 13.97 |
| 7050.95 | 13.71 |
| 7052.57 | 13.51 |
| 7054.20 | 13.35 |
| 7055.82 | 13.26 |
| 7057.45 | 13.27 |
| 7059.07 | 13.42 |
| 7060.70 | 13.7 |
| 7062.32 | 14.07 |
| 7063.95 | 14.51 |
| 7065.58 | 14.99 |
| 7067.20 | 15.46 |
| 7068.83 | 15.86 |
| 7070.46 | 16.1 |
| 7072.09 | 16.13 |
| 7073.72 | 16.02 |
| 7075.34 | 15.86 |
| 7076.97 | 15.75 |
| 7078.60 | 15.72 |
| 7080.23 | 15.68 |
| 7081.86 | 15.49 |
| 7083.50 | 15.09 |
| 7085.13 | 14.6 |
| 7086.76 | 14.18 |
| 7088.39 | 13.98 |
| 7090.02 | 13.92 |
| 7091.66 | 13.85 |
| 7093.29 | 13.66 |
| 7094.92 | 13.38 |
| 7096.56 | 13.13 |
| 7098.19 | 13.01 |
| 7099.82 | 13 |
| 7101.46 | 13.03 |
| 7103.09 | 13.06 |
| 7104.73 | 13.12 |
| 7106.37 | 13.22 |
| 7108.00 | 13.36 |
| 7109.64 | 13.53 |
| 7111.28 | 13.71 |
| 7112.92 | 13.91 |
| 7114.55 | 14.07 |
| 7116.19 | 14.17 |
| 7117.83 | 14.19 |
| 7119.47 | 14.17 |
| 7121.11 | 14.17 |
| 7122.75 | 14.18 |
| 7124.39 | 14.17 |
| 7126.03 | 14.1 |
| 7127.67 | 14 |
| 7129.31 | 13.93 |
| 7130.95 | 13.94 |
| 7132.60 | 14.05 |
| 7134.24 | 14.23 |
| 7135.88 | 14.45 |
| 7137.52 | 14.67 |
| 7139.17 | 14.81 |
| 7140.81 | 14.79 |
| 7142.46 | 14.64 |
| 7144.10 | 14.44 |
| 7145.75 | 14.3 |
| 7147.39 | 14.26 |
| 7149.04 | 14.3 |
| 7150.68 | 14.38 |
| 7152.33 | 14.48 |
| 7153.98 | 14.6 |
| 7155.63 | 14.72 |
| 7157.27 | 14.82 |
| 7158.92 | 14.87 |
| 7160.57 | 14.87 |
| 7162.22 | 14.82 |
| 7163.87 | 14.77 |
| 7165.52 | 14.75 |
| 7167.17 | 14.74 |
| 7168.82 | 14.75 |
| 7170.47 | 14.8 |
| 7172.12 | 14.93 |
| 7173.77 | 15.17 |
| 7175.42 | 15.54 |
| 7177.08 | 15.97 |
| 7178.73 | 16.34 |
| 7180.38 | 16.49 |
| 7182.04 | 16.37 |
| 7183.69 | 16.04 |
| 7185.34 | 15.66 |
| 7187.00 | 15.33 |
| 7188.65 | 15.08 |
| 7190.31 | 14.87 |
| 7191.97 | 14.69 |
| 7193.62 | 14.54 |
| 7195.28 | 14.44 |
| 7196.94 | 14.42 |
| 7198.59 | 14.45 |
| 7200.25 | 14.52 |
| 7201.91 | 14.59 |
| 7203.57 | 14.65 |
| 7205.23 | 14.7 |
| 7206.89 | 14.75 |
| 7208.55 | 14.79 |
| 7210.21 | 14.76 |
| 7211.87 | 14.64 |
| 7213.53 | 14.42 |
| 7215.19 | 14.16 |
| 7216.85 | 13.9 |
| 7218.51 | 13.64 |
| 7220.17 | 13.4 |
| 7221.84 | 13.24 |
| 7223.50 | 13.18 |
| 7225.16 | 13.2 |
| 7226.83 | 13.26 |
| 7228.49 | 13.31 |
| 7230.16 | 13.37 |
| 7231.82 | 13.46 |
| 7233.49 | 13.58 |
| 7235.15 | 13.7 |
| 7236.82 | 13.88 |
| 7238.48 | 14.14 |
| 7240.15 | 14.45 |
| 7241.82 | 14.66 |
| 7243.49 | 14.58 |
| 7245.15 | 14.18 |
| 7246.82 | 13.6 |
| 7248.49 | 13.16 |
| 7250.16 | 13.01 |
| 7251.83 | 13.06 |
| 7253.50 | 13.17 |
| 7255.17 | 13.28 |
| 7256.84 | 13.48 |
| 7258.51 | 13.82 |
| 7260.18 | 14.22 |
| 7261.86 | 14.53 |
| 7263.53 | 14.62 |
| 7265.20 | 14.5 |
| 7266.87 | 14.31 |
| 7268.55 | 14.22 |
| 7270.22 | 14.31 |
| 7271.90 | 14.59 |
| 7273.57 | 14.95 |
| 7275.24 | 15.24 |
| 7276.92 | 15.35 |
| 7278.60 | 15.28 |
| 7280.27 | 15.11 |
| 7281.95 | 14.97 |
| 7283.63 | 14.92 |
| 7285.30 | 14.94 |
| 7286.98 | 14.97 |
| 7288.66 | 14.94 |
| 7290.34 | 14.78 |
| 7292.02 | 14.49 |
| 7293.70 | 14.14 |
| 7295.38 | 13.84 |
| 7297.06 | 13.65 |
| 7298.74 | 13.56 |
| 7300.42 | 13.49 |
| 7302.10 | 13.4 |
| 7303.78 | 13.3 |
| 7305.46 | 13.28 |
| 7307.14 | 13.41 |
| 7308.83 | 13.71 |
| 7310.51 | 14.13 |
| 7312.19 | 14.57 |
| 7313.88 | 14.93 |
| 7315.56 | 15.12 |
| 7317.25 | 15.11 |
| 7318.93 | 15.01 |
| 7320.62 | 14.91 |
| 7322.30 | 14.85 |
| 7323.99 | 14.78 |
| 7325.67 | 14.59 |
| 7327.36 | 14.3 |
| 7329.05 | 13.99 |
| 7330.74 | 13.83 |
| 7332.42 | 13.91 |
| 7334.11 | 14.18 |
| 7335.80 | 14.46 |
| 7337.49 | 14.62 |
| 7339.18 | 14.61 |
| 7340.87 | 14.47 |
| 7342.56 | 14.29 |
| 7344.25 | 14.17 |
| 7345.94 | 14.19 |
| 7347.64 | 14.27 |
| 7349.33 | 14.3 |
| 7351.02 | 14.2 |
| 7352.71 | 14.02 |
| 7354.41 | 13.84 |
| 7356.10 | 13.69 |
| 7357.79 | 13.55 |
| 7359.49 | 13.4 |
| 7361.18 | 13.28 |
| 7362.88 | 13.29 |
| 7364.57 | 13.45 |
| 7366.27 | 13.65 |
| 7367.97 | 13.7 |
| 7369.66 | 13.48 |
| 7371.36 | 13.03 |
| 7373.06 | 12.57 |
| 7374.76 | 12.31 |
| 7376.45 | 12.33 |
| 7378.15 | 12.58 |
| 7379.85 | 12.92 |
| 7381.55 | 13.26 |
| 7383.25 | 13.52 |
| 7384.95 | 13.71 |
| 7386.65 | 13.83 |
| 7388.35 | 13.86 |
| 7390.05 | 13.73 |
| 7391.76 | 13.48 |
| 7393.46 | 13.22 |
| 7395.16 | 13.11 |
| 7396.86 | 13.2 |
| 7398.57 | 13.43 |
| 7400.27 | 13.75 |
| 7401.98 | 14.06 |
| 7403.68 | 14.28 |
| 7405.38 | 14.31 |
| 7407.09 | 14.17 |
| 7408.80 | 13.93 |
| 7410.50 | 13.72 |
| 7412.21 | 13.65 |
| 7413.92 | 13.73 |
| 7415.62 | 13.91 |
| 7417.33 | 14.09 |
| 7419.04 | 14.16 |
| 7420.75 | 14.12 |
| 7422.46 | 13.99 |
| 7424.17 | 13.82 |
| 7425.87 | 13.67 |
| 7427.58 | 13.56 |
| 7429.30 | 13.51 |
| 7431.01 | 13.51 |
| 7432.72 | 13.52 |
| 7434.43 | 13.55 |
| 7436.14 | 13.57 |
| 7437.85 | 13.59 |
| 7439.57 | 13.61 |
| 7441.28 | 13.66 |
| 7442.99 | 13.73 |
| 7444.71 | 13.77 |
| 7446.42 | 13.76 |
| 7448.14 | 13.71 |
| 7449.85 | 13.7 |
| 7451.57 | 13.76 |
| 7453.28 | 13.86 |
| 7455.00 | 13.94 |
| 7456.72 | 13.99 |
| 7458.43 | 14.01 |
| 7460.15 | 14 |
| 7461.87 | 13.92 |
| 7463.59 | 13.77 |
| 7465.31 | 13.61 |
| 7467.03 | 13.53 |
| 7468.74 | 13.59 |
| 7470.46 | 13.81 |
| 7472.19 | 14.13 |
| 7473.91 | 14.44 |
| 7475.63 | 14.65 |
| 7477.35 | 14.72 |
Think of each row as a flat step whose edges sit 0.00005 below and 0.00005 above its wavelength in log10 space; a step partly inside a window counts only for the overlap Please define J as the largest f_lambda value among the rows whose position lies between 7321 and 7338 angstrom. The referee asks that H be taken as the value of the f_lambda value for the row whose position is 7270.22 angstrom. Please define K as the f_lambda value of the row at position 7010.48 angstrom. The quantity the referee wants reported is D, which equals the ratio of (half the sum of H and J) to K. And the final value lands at 0.93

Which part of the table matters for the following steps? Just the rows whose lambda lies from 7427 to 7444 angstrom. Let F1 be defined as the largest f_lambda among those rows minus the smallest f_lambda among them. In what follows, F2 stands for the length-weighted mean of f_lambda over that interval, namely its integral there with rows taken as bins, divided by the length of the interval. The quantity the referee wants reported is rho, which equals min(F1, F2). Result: 0.2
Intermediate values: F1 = 0.2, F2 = 13.6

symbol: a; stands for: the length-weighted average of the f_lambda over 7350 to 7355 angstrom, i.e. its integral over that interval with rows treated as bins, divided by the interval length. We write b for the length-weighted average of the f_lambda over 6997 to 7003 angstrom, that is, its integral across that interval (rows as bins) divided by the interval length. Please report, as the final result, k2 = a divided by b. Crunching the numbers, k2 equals 0.92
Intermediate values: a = 14.0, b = 15.3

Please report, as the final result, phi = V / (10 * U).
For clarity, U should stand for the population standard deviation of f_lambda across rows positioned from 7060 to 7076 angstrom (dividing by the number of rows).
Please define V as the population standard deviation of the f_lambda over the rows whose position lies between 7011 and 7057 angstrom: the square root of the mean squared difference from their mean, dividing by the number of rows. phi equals 0.071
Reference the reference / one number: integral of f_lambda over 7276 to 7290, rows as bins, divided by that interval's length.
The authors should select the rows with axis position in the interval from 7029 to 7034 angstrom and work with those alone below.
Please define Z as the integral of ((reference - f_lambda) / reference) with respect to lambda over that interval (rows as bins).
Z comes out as 0.18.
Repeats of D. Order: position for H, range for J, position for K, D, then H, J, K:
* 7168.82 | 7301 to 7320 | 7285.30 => 1.00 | 14.75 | 15.12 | 14.94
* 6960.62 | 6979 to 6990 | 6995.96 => 0.97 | 14.63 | 15.21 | 15.46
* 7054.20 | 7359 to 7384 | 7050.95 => 0.99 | 13.35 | 13.7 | 13.71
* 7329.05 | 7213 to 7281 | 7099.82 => 1.13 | 13.99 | 15.35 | 13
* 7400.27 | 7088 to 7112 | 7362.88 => 1.04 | 13.75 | 13.98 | 13.29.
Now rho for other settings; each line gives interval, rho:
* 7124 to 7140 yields 0.9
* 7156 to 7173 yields 0.2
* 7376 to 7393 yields 1.5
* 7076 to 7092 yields 1.9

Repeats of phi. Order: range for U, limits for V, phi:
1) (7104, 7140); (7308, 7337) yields 0.112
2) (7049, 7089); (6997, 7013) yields 0.014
